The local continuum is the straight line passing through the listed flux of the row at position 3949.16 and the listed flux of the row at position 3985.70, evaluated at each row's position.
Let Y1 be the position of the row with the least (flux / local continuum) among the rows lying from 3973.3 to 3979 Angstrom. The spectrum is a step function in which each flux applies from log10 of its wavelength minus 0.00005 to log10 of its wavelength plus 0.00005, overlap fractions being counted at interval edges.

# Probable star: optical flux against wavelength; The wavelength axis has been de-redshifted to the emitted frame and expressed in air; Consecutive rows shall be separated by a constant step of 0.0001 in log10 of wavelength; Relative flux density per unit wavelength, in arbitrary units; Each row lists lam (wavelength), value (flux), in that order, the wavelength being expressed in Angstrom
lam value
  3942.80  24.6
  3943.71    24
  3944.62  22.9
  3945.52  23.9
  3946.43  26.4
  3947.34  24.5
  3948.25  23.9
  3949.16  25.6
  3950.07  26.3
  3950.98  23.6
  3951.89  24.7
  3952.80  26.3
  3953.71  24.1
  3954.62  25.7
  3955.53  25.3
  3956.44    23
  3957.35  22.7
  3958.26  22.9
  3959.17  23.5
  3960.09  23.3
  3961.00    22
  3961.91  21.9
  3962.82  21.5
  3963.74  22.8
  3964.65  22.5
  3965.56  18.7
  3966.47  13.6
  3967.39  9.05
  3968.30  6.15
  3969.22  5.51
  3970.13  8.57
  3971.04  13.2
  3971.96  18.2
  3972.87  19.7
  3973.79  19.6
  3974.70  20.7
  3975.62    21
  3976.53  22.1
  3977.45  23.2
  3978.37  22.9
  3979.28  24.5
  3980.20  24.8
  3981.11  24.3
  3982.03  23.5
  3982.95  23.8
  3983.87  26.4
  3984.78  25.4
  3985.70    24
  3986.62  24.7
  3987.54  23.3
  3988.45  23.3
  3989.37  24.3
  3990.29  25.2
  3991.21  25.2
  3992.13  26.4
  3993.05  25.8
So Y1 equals 3973.79 Angstrom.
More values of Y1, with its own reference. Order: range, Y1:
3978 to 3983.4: 3978.37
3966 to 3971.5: 3969.22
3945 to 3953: 3950.98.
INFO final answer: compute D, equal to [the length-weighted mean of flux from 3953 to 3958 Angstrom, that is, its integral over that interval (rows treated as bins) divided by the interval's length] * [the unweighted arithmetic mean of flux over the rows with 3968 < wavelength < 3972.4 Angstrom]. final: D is 250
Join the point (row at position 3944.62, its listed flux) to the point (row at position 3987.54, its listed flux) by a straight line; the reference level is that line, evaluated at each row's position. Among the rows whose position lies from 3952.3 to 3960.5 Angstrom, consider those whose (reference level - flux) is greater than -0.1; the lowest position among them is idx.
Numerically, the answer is 3956.44 Angstrom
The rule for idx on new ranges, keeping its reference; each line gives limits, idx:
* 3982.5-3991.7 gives 3987.54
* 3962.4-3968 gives 3962.82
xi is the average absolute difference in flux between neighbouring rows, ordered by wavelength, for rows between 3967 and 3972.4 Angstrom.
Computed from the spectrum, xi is 3.2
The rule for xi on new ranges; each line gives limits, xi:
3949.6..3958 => 1.5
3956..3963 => 0.4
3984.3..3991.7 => 0.8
